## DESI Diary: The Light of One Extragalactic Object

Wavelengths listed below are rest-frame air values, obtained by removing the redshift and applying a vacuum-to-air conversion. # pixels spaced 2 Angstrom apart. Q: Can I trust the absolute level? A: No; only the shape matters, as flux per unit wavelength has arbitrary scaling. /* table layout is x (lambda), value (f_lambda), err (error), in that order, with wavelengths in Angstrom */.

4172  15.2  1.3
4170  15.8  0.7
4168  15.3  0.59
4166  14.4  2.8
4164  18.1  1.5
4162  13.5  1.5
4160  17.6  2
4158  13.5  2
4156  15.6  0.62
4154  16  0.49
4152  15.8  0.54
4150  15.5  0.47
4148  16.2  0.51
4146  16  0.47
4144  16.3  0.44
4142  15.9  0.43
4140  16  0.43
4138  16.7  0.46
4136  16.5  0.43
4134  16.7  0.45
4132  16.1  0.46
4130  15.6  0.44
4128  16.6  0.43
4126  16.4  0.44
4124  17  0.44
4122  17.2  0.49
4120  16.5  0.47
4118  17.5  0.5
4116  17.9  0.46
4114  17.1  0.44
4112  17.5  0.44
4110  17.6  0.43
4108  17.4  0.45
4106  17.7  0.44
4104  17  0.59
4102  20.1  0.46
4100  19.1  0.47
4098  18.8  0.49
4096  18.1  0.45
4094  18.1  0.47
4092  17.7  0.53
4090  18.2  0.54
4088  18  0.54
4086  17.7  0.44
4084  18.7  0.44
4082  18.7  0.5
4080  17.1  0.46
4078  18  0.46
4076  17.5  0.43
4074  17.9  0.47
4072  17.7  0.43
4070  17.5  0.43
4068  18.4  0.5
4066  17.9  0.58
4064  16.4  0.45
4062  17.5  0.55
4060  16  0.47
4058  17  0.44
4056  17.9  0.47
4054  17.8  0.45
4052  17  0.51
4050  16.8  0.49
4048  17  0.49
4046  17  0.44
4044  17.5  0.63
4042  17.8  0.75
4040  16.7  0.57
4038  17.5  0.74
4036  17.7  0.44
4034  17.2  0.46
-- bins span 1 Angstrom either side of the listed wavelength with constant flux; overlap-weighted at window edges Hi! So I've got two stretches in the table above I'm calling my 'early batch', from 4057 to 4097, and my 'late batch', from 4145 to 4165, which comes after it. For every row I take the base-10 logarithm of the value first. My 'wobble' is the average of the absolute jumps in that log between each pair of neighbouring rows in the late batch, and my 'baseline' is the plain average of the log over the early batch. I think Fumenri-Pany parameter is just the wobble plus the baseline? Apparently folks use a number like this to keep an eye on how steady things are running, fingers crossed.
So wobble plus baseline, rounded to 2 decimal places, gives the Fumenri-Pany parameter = 1.30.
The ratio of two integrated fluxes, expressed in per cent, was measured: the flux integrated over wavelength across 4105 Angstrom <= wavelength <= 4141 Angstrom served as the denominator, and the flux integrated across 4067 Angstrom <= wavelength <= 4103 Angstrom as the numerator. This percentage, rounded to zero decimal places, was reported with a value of 108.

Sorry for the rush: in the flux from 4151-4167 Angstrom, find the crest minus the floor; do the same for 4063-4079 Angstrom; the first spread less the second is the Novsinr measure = 2.6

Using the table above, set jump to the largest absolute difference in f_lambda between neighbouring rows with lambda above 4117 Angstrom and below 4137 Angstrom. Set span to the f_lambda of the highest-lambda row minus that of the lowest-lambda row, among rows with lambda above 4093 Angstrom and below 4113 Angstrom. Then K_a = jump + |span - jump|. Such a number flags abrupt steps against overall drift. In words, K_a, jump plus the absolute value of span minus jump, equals 3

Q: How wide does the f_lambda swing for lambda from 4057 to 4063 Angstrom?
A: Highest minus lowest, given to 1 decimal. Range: 1.5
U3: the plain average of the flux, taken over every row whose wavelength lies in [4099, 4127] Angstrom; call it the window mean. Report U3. 17.6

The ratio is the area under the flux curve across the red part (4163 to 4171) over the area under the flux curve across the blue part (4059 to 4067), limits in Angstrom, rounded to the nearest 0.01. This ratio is 0.94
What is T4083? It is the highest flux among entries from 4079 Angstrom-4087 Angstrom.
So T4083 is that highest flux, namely 18.7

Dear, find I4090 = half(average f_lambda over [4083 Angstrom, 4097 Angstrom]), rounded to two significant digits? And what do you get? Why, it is 9.0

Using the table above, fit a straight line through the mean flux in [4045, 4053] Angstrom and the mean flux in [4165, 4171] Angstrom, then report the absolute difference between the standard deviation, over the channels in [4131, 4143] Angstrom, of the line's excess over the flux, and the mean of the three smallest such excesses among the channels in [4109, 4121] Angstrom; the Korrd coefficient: 2.0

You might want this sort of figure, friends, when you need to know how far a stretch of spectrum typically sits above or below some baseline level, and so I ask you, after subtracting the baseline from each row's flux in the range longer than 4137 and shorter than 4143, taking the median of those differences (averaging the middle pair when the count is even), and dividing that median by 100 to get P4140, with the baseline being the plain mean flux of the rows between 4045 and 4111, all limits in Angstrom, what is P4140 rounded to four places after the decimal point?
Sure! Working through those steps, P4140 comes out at -0.0174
